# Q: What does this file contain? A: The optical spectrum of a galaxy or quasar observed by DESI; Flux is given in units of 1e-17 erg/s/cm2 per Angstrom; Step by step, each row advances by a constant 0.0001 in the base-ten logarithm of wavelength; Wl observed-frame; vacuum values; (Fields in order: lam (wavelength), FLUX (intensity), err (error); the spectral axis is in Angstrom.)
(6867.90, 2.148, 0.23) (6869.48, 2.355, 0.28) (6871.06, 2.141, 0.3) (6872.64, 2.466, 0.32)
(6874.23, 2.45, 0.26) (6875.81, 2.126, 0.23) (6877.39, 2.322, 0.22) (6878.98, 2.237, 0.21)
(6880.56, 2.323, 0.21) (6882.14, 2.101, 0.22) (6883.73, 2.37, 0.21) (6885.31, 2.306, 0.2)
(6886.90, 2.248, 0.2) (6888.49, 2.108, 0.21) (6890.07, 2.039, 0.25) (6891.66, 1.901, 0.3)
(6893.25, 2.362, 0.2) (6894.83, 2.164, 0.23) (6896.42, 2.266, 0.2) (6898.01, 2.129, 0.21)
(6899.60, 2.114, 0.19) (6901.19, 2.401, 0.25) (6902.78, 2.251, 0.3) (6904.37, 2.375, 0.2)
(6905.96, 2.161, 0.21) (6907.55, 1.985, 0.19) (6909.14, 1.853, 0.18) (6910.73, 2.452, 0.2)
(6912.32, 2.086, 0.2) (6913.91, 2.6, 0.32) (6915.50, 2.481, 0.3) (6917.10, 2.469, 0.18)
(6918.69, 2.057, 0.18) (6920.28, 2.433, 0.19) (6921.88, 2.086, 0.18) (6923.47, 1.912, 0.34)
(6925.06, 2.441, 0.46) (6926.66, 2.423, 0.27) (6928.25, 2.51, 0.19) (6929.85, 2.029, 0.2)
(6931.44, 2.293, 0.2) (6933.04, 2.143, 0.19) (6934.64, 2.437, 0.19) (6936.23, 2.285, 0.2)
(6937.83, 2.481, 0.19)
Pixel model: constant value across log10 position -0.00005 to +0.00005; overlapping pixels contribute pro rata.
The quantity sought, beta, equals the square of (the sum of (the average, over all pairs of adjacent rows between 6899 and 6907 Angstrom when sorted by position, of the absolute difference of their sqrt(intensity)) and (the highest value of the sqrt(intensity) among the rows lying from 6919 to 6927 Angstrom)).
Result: 2.65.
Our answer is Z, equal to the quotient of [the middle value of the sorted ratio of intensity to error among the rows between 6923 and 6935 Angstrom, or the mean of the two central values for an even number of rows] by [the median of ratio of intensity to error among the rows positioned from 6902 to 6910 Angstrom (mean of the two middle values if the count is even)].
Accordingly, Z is 1.04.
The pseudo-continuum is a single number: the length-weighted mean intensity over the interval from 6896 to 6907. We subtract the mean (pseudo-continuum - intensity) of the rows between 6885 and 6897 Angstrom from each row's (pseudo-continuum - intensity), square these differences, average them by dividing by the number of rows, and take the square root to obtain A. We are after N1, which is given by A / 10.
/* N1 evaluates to 0.014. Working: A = 0.14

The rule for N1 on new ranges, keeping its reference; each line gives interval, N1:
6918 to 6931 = 0.022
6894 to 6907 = 0.010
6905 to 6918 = 0.026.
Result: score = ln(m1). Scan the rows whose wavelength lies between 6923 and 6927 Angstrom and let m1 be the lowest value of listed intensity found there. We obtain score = 0.65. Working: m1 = 1.912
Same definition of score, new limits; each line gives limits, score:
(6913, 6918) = 0.90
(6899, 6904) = 0.75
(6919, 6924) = 0.65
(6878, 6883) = 0.74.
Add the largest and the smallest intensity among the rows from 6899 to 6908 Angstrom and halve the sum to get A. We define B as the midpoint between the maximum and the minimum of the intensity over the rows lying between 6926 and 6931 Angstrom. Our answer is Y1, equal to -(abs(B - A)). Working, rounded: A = 2.19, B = 2.27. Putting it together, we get -0.08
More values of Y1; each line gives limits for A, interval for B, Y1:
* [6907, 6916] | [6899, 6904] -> -0.03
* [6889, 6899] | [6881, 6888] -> -0.10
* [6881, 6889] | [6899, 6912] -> -0.08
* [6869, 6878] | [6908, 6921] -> -0.07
